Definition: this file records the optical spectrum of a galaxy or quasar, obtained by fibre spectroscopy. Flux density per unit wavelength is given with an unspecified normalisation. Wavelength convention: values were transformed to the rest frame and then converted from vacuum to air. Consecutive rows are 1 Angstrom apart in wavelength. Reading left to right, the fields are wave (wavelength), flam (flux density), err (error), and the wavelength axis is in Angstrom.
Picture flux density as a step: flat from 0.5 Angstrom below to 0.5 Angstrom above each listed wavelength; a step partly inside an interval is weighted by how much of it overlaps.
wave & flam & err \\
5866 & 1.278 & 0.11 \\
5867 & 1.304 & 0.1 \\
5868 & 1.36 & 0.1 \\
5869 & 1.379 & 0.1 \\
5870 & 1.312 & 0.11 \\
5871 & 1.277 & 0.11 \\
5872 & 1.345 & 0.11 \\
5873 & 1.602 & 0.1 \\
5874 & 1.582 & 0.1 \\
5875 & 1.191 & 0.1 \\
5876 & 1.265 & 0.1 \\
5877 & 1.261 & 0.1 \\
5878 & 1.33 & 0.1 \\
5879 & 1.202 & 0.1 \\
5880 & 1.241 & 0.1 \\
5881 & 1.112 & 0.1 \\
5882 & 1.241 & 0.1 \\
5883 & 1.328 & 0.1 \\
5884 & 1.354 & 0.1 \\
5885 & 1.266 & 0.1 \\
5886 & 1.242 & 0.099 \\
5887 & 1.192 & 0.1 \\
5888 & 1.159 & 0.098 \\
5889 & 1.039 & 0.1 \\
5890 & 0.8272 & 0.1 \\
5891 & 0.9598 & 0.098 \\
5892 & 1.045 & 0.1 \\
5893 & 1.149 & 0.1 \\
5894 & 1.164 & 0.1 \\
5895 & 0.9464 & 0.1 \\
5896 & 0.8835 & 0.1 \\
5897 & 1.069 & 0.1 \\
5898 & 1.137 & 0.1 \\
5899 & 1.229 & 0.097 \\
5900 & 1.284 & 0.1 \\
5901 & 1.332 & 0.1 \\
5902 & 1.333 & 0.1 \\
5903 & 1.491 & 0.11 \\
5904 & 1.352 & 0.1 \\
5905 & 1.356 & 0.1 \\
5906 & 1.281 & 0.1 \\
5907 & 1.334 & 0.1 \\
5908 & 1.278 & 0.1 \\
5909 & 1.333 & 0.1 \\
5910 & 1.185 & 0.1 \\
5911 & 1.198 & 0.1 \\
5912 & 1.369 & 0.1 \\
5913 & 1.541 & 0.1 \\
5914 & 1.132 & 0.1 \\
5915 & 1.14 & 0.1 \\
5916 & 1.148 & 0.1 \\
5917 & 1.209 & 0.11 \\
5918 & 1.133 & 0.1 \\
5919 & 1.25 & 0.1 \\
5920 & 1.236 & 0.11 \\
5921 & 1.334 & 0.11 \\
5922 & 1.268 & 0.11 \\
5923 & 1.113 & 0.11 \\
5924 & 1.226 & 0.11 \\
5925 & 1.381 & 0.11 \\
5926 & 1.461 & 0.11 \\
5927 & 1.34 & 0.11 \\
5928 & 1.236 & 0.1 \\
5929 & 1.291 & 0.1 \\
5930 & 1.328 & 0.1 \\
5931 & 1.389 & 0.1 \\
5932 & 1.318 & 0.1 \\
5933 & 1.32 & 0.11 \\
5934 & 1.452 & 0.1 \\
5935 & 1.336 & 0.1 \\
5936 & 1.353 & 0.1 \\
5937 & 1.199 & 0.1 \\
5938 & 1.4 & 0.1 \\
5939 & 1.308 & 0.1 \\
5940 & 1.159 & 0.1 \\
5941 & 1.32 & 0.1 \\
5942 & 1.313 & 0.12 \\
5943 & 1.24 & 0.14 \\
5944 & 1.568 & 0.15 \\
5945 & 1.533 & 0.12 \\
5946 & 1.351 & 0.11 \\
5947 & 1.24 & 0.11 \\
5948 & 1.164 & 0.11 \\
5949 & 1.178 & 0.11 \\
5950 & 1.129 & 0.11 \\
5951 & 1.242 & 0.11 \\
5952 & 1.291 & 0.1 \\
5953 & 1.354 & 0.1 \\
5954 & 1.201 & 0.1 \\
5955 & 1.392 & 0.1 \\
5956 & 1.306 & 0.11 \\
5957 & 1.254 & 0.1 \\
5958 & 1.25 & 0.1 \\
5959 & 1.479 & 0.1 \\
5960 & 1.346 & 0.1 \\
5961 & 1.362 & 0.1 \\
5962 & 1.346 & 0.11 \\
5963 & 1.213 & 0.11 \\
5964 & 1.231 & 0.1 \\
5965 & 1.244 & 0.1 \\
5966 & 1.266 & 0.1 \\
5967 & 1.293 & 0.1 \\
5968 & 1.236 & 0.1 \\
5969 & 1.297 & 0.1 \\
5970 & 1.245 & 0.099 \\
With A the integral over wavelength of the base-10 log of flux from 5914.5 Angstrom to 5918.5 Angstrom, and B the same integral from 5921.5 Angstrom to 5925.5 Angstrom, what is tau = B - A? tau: 0.12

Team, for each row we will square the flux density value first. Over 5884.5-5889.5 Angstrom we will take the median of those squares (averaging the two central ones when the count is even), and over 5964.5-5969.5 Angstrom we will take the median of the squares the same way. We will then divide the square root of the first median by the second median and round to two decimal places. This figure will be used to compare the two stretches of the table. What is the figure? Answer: 0.74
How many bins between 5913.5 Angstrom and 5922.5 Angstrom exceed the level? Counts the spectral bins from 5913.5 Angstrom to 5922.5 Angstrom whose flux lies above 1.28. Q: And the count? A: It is 1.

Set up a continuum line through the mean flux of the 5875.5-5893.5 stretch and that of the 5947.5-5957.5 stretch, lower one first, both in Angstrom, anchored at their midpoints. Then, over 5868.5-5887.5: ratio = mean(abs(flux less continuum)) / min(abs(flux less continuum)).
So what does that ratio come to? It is 13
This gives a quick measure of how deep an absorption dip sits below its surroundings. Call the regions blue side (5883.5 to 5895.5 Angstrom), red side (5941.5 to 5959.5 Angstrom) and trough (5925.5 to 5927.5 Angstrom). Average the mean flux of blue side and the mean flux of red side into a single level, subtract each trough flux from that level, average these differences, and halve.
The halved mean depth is -0.10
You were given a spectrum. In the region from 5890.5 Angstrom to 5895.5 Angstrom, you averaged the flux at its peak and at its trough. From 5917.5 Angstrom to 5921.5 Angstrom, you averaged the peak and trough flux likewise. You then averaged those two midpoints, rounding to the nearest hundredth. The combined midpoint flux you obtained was 1.14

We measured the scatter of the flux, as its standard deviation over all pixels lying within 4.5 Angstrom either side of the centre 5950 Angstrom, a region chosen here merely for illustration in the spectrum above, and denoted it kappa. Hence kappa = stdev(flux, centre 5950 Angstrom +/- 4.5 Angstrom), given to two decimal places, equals 0.08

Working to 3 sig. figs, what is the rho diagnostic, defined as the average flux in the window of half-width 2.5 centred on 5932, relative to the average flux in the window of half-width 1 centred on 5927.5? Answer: 1.06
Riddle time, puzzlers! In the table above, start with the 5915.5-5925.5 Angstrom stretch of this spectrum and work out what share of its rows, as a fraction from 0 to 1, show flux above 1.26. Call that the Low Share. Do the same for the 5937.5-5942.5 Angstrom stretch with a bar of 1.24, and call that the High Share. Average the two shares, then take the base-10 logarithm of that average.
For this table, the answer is -0.26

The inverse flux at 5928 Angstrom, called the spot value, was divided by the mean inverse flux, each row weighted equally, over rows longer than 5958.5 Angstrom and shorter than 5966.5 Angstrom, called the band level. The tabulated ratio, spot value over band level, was 1.06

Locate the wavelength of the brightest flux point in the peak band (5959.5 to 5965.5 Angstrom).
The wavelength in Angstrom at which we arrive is 5961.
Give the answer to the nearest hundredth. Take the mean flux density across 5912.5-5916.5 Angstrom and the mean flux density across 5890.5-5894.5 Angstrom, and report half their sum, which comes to 1.16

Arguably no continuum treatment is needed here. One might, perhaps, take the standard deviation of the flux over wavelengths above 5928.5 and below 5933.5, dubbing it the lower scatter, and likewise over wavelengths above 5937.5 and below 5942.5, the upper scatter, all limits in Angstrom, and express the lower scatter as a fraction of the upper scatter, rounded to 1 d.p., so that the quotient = 0.4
